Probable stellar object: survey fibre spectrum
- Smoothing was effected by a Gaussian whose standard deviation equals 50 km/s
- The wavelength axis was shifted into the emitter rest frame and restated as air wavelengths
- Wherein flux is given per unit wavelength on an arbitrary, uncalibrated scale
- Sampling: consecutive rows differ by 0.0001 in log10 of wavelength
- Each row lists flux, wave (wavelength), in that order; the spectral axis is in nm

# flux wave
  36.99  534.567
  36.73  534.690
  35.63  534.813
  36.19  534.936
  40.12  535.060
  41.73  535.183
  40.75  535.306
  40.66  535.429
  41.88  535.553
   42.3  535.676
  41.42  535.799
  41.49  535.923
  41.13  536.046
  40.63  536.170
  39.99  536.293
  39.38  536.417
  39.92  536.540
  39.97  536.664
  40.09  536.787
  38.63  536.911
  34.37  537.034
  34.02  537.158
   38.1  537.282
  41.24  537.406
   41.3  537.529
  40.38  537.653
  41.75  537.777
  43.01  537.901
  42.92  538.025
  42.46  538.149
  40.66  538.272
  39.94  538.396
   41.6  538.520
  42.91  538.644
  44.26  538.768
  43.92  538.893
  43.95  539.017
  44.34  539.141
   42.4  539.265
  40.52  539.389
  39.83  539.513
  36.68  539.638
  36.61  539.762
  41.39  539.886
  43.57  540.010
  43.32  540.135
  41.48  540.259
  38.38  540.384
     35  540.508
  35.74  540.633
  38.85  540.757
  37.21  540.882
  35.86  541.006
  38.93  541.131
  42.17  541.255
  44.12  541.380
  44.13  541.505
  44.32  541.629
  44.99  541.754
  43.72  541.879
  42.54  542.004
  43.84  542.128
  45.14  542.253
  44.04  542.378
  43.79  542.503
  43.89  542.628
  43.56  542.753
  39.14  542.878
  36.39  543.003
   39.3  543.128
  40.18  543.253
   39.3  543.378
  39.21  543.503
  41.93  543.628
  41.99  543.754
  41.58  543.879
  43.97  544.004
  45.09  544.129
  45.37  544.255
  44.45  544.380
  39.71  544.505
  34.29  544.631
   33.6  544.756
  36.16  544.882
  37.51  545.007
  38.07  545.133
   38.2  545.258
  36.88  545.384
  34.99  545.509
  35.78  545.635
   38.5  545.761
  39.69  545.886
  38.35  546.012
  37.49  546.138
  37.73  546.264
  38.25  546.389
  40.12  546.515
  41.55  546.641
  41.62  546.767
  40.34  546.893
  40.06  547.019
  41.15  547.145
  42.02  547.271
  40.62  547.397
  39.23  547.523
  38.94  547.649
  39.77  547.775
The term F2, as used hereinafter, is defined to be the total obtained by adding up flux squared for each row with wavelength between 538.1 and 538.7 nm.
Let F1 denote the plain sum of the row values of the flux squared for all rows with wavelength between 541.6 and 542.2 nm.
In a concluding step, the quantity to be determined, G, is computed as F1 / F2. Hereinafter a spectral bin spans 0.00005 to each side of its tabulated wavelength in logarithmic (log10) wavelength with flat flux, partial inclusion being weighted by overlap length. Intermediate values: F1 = 9631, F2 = 8623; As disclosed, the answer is 1.12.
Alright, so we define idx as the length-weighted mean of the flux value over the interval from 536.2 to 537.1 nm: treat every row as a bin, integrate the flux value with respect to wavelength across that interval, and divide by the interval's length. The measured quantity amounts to 39.0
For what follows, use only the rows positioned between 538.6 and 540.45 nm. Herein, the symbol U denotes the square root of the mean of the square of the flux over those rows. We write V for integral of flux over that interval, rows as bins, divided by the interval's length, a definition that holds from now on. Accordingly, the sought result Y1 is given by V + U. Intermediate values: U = 41.6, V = 41.5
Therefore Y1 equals 83.2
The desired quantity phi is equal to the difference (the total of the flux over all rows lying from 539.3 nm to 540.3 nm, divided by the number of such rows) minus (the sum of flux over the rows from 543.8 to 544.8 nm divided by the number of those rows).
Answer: -1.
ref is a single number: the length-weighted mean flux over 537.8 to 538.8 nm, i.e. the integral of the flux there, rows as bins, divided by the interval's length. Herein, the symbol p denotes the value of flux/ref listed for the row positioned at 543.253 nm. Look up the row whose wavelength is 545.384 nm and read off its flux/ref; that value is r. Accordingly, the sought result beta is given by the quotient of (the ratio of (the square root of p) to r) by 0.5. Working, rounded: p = 0.95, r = 0.87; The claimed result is 2.23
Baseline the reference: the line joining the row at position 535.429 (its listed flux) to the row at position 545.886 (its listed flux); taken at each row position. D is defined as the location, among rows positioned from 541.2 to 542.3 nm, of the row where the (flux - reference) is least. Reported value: 541.255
